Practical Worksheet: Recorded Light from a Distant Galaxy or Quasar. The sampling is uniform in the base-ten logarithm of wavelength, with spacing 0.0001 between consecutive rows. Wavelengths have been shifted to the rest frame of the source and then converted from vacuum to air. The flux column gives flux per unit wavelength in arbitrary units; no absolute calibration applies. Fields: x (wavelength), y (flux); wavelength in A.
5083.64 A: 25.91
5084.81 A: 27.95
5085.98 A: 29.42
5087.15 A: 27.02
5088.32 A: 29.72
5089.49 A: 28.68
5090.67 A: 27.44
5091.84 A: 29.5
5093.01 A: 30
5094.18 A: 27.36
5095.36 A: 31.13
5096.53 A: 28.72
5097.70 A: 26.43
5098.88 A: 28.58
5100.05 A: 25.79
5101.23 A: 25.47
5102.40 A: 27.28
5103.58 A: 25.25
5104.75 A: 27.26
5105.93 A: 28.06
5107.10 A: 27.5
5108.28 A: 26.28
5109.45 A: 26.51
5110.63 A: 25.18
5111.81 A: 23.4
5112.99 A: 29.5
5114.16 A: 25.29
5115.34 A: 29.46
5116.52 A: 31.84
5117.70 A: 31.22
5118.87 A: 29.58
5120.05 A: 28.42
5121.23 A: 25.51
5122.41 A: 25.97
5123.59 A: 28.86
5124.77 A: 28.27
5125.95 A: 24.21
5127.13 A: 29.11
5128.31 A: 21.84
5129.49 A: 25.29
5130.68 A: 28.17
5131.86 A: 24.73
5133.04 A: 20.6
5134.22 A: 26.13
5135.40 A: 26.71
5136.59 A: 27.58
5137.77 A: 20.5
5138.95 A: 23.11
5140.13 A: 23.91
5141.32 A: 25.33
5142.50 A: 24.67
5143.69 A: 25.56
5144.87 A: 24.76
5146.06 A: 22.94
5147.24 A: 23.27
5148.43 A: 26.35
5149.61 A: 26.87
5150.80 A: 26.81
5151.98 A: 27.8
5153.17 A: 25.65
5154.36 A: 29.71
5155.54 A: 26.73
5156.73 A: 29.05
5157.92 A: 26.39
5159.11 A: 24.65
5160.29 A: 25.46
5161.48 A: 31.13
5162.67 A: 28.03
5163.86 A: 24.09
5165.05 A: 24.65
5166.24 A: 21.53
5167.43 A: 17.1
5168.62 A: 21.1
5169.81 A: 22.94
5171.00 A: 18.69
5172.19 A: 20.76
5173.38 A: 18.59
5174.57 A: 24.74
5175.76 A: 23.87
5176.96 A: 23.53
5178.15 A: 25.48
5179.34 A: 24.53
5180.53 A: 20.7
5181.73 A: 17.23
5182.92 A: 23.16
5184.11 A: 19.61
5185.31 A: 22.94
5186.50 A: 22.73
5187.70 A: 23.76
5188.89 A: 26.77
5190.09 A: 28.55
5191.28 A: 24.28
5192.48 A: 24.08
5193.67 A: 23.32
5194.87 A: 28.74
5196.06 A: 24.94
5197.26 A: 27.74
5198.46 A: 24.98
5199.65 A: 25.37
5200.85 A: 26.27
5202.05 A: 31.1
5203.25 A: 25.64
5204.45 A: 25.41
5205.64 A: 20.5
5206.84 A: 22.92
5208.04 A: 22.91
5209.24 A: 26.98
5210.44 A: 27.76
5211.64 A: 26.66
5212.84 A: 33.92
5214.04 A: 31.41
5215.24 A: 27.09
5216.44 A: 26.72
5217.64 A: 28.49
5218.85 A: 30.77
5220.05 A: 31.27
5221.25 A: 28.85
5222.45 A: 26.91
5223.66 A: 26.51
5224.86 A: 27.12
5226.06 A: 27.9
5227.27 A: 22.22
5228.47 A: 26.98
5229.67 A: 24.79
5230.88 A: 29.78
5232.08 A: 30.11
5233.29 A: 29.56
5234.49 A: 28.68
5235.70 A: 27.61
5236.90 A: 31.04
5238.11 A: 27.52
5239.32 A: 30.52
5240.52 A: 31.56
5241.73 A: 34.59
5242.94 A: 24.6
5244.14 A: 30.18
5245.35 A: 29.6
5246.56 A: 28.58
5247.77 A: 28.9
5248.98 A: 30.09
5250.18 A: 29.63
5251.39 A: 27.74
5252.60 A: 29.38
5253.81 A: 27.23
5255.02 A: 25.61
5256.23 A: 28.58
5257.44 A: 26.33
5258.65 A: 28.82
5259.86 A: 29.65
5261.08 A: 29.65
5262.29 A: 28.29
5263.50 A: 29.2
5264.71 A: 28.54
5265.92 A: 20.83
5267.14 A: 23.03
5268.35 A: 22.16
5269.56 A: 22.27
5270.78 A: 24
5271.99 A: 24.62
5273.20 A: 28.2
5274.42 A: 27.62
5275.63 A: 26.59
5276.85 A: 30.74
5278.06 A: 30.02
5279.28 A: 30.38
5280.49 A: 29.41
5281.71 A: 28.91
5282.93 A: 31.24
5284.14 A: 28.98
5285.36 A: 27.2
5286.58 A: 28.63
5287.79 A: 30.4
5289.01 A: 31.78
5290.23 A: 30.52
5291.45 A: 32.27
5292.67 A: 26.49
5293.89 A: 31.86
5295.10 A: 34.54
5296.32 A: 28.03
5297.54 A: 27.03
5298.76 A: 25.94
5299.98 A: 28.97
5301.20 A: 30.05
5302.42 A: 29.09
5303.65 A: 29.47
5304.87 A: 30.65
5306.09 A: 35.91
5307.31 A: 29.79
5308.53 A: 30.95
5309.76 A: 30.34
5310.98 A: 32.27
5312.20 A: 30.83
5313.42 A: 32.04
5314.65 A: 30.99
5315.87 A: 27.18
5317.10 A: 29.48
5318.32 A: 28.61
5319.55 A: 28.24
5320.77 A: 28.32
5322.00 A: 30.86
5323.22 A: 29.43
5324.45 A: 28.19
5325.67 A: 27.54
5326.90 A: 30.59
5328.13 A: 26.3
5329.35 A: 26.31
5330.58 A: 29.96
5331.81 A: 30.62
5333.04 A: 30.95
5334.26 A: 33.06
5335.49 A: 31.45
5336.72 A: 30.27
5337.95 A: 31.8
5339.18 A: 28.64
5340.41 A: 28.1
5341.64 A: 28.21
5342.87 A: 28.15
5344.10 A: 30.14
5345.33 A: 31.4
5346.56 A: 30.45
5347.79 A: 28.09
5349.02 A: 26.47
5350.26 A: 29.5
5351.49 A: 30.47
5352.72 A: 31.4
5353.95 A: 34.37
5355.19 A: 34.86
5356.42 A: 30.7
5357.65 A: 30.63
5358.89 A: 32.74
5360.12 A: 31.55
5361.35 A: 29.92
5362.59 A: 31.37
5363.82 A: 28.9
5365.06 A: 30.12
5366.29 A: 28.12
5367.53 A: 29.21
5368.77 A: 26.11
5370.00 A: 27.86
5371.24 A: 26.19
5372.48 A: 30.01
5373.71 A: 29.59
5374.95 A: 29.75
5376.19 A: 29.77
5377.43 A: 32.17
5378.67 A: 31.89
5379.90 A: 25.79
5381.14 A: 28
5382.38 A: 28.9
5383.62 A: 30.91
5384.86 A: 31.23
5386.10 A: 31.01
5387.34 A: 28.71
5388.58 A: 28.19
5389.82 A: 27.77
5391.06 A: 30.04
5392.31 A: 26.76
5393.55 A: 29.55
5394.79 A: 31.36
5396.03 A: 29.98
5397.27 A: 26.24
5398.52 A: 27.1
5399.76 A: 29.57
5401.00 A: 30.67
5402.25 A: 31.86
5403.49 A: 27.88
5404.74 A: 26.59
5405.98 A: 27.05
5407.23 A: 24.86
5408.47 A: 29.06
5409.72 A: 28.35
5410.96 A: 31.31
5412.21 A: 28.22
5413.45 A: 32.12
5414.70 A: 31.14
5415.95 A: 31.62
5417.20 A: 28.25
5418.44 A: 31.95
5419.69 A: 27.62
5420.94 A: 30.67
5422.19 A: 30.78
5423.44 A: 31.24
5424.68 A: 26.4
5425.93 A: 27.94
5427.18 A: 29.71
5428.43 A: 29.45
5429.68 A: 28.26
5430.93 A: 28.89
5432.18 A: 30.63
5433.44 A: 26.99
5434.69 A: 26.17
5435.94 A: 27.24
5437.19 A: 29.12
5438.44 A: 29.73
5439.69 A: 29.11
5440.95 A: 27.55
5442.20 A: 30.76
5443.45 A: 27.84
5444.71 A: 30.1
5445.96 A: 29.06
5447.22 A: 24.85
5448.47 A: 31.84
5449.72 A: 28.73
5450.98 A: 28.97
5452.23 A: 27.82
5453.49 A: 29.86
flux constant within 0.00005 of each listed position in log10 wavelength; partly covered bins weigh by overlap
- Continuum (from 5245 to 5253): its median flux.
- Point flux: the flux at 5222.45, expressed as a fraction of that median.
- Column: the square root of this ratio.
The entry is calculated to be 0.957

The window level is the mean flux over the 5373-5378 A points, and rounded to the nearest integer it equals 30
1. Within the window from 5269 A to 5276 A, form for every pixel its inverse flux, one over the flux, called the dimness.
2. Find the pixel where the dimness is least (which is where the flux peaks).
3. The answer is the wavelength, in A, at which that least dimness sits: 5273.20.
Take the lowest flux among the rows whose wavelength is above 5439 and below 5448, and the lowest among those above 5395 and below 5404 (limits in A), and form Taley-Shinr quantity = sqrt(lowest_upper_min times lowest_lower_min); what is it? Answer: 25.5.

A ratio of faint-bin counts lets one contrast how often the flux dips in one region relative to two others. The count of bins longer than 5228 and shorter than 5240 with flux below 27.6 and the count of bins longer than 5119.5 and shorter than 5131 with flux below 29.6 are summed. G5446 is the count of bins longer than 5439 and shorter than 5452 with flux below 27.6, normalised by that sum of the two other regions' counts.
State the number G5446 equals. 0.15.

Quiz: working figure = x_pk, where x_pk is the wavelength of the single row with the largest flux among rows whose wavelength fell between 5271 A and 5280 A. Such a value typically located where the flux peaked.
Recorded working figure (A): 5276.85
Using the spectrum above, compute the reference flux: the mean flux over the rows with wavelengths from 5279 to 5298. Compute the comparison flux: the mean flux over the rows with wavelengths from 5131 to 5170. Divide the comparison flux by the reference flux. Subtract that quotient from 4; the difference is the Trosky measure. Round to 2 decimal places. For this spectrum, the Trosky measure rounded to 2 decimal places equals 3.16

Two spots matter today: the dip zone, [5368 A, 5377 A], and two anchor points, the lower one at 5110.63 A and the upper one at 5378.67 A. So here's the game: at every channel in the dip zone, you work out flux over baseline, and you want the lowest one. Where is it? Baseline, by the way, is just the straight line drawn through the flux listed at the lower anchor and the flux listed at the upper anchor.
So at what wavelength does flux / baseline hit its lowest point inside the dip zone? 5368.77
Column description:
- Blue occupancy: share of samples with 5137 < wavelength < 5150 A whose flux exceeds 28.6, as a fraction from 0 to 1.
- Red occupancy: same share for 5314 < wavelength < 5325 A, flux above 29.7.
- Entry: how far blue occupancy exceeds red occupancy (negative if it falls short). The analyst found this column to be -0.22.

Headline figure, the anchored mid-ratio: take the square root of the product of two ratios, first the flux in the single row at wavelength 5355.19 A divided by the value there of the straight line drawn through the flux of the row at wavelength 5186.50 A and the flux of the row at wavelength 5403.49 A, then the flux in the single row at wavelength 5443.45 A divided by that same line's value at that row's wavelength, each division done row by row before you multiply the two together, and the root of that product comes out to 1.12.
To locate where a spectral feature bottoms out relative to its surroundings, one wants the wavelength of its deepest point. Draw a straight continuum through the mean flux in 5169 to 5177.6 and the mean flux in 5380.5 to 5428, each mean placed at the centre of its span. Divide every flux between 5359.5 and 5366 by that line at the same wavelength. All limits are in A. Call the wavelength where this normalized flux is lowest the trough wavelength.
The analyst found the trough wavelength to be 5363.82 A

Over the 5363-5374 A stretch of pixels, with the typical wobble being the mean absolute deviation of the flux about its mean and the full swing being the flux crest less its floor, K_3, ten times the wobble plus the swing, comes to 16.3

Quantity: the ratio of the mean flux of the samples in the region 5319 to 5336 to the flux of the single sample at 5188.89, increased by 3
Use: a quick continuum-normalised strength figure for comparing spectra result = 4.099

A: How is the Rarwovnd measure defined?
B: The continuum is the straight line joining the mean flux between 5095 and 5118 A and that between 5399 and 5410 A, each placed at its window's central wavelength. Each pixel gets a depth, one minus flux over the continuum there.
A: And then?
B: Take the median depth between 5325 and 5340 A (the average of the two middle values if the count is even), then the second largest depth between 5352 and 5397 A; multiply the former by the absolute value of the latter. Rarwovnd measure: -0.0062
